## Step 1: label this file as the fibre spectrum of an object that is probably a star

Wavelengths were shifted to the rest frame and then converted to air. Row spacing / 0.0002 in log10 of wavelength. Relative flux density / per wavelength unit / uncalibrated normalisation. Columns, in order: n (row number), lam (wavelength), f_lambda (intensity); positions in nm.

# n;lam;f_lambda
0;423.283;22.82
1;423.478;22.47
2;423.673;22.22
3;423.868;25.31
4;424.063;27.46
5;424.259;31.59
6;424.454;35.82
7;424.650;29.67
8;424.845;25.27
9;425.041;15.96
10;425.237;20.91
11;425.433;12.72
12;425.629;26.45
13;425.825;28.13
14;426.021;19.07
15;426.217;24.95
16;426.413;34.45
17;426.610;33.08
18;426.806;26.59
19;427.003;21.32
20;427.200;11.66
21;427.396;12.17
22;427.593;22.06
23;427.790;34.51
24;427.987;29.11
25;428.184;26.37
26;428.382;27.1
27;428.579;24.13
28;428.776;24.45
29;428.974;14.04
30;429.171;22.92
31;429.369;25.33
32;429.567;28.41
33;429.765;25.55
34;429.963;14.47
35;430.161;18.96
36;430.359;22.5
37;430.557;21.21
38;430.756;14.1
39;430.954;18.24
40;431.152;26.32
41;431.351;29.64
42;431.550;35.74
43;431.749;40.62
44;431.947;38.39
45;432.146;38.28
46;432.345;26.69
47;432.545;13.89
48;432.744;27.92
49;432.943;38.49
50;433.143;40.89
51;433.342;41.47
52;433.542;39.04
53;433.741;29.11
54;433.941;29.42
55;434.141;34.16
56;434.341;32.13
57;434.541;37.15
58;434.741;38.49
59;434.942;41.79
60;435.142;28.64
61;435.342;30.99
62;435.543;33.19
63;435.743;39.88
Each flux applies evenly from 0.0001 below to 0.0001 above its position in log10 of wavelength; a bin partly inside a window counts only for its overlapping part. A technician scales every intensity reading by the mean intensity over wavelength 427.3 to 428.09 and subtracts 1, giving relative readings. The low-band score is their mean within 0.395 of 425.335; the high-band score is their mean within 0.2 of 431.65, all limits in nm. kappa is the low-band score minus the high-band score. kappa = -0.78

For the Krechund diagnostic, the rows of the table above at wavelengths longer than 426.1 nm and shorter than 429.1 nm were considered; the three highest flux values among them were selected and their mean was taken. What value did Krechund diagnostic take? 34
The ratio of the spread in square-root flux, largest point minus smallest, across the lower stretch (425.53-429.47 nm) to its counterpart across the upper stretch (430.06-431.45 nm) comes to 1.46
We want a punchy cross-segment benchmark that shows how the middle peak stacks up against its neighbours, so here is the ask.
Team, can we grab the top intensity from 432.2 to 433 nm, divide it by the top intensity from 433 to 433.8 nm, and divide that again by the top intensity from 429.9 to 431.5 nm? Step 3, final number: 0.031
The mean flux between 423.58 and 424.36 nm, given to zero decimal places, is 27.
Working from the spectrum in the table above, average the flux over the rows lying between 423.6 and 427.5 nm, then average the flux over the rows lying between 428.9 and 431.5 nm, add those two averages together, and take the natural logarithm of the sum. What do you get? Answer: 3.83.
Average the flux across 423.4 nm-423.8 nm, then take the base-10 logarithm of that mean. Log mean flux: 1.35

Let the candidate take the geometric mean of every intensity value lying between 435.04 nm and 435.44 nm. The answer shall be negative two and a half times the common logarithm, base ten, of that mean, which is -3.69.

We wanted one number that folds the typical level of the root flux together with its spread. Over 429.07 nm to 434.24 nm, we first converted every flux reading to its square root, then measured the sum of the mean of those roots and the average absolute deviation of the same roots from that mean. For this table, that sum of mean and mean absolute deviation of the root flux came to 6.0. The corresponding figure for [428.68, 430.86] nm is 5.0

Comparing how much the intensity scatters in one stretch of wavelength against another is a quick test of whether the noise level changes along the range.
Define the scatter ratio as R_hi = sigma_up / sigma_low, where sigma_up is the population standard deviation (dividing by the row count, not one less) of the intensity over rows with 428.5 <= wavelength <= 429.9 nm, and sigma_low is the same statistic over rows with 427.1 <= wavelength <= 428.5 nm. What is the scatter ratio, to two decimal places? 0.53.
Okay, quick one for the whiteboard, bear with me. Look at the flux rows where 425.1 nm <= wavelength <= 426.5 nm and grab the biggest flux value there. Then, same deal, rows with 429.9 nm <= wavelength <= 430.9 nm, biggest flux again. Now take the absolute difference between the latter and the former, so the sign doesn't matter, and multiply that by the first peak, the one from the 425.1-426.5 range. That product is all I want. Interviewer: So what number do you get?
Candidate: 412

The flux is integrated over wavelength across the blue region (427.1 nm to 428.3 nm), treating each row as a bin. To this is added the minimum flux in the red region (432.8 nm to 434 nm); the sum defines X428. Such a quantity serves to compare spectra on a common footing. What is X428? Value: 56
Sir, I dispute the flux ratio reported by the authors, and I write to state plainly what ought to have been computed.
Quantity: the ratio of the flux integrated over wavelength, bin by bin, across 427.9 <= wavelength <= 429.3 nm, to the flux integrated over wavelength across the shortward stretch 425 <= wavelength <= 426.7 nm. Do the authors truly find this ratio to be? 0.8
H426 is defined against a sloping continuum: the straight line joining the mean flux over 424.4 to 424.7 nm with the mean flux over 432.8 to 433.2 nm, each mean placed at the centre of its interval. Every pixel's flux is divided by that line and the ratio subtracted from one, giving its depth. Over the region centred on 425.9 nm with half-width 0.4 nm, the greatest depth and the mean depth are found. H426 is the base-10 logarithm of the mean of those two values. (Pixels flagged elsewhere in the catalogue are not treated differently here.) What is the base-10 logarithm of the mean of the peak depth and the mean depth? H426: -0.45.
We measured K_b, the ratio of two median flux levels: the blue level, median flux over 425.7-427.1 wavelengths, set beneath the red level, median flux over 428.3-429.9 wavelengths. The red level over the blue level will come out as 0.94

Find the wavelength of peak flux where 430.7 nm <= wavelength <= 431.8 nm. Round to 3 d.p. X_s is 431.749 nm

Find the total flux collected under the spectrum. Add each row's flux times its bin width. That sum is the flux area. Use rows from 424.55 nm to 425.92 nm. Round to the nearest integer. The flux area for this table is 31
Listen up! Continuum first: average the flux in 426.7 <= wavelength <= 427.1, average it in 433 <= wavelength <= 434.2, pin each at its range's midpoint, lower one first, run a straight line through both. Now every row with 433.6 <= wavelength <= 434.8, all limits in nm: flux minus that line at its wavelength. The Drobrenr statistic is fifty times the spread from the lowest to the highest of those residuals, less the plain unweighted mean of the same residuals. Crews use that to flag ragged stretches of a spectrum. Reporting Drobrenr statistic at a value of 387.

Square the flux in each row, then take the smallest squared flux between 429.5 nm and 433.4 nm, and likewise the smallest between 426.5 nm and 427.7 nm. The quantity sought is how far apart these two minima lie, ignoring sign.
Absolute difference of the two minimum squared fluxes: 57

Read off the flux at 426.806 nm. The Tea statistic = 26.59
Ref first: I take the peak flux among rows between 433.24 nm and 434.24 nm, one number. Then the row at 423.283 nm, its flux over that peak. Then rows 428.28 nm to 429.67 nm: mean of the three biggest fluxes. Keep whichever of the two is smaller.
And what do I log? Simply 0.55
